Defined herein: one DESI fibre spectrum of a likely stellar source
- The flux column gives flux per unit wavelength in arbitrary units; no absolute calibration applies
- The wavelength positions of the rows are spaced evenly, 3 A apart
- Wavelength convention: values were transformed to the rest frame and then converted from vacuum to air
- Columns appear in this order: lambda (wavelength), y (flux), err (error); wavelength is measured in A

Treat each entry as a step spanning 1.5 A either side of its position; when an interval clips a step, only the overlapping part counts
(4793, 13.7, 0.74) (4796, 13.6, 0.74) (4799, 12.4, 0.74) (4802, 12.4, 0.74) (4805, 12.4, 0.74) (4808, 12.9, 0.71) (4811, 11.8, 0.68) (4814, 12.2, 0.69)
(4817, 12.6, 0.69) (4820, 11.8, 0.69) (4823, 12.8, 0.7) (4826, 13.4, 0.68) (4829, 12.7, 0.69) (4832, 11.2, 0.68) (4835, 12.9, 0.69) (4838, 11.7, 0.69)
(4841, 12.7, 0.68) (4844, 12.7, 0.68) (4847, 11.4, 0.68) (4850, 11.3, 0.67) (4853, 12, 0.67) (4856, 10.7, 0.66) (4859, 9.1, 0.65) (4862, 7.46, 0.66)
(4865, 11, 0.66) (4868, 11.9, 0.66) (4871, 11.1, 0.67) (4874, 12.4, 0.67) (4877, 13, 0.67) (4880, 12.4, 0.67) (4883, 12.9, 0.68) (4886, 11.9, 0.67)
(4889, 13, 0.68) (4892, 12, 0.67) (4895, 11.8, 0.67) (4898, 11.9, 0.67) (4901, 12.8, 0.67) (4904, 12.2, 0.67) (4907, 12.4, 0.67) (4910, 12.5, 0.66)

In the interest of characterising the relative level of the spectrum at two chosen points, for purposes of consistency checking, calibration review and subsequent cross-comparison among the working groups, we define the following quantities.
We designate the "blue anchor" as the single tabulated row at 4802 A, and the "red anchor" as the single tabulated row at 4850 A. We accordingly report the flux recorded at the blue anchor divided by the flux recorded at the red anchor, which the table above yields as 1.10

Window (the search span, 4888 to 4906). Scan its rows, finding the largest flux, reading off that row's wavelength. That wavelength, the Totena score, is 4889 A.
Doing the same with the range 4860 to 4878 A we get 4877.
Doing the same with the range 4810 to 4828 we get 4826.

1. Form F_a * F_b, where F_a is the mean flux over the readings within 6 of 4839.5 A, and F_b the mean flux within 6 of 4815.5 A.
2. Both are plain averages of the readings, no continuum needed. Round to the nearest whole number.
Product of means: 151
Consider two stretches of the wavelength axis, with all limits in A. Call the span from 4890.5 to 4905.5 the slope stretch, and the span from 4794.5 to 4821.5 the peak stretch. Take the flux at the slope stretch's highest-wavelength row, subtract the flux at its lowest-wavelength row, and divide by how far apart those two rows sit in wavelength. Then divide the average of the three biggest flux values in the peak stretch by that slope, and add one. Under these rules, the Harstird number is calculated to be 783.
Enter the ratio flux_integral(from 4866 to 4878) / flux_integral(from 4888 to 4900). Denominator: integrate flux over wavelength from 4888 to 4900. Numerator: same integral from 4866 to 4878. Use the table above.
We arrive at 0.99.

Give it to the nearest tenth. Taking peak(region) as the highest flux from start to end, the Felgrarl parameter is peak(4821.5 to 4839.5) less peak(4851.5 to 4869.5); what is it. 1.4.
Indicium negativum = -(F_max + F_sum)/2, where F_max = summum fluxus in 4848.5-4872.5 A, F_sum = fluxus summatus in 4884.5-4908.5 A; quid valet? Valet -55.0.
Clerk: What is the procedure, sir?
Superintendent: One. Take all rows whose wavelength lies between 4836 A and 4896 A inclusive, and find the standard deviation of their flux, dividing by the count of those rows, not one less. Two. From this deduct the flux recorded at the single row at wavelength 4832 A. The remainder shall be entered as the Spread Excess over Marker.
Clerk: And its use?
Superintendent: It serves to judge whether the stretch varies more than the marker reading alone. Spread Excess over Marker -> -9.9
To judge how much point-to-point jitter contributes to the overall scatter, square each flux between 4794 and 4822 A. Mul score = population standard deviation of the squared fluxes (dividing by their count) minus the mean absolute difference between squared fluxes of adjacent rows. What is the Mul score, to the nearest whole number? -1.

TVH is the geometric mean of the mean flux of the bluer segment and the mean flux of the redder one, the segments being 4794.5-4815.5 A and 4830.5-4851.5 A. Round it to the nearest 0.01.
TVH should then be 12.25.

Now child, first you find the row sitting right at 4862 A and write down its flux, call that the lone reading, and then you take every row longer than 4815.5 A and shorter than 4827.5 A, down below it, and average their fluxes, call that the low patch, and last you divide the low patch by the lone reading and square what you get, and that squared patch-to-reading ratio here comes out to 2.9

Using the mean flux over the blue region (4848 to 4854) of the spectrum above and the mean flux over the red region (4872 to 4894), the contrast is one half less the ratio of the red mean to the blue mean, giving -0.57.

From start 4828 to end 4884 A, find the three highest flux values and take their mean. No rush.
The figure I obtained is 12.9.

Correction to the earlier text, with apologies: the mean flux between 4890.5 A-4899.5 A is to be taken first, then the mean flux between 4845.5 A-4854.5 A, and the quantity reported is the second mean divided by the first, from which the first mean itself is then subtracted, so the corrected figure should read -10.9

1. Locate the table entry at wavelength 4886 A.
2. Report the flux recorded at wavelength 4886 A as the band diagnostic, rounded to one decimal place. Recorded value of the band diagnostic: 11.9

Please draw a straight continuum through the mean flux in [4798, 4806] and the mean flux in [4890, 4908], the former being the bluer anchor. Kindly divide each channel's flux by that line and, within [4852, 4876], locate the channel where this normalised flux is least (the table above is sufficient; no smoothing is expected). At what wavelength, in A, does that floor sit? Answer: 4862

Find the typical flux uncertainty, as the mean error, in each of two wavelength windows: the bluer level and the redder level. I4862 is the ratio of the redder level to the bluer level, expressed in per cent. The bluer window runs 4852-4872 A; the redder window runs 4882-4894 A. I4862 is 102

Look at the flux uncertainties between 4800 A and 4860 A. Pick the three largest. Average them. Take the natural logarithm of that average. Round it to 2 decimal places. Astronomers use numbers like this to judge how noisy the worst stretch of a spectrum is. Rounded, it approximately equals -0.31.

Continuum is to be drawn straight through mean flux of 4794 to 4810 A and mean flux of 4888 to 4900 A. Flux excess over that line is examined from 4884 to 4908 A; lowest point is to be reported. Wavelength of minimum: 4895 A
